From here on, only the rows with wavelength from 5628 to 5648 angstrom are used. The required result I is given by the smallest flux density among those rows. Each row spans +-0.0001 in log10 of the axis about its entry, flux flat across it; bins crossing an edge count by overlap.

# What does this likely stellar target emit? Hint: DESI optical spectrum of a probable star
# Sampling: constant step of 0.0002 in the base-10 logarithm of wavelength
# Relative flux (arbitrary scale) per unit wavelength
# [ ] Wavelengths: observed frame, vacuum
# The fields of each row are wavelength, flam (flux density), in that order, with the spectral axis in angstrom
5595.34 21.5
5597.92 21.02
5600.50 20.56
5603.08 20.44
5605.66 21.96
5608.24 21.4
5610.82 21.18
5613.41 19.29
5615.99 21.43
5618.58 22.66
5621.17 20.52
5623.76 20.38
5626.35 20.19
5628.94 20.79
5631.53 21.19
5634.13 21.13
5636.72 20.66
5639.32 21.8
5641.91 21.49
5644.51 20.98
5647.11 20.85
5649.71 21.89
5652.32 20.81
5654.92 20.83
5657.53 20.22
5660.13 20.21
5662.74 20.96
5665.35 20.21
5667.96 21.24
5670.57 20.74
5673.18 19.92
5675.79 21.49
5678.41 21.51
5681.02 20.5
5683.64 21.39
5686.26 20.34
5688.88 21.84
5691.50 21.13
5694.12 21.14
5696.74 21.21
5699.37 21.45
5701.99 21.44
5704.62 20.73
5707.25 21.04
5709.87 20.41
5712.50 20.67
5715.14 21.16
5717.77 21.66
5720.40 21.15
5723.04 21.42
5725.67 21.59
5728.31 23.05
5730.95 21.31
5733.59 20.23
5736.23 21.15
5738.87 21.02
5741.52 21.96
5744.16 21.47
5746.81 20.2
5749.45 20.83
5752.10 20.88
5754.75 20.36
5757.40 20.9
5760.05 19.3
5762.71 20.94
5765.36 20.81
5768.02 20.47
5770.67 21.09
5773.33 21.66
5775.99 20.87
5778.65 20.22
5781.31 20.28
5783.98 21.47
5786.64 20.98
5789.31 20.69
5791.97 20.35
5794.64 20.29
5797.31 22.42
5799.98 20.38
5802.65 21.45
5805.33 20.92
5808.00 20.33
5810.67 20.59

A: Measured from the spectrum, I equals 20.66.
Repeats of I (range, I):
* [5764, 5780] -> 20.22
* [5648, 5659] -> 20.22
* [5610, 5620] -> 19.29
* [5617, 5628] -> 20.19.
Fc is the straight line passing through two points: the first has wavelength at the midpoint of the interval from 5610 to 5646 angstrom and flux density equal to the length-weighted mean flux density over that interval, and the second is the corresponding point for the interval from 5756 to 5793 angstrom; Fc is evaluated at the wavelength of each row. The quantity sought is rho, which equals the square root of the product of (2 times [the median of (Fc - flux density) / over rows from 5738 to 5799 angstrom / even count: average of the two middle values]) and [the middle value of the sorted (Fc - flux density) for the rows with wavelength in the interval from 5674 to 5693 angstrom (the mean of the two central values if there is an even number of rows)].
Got 0.35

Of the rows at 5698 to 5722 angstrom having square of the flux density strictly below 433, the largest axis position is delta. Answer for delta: 5712.50 angstrom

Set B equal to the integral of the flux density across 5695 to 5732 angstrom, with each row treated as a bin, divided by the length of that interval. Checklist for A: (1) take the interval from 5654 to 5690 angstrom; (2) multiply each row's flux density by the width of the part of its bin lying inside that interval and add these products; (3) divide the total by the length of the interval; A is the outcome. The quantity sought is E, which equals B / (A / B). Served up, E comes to 21.8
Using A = 20.8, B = 21.3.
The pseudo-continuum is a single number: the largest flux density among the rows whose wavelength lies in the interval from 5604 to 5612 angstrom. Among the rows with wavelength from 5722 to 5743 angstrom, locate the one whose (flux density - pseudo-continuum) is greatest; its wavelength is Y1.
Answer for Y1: 5728.31 angstrom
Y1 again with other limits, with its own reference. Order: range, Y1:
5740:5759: 5741.52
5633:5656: 5649.71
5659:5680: 5678.41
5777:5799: 5797.31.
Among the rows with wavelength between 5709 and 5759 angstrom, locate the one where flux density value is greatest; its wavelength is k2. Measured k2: 5728.31 angstrom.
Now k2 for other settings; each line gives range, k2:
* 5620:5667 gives 5649.71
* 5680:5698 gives 5688.88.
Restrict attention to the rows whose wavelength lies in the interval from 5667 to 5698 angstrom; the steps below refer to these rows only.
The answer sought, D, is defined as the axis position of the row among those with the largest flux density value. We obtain 5688.88 angstrom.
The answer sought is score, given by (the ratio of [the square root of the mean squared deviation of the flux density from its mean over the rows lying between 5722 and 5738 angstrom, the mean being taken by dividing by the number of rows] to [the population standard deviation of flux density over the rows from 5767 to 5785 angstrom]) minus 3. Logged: -1.4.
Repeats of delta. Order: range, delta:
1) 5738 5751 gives 5746.81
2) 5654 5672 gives 5670.57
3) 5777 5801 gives 5799.98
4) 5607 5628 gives 5626.35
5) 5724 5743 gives 5733.59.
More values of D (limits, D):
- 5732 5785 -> 5741.52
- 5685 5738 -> 5728.31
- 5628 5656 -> 5649.71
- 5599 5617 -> 5605.66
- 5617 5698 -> 5618.58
